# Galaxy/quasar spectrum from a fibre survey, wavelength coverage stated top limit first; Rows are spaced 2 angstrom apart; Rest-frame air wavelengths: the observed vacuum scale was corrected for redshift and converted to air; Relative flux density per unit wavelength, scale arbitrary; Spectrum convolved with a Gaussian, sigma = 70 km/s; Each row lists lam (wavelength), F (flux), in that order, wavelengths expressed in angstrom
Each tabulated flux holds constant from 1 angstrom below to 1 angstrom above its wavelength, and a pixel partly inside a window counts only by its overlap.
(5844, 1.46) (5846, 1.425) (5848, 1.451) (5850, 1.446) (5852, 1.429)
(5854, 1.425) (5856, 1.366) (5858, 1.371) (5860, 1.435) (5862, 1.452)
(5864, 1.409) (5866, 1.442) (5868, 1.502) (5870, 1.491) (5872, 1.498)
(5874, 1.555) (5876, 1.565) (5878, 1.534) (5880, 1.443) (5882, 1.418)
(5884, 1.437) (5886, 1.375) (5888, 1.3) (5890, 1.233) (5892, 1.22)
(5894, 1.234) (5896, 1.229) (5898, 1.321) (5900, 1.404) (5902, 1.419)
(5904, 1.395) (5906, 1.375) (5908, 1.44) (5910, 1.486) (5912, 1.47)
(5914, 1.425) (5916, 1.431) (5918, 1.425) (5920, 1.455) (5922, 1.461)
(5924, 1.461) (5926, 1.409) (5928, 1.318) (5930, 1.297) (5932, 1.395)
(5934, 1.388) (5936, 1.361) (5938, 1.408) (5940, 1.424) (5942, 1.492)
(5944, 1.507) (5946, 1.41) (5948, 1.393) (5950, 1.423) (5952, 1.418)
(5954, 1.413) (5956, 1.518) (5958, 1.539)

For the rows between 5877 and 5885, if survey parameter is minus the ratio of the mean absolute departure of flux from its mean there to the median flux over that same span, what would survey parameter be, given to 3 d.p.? -0.026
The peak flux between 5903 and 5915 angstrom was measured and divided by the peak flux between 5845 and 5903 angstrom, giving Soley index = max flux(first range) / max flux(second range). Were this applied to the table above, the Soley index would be 0.950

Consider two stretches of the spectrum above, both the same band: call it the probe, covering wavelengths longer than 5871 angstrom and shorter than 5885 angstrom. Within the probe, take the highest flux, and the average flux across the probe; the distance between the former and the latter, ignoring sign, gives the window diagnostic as 0.072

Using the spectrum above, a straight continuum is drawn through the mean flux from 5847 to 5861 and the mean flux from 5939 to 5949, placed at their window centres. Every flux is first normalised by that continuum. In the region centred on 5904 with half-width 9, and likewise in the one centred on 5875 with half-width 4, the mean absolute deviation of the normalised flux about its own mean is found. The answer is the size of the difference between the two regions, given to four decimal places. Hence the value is 0.0235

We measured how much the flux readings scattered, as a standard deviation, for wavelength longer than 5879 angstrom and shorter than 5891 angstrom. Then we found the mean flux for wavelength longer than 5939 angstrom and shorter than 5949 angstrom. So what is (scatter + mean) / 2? 0.76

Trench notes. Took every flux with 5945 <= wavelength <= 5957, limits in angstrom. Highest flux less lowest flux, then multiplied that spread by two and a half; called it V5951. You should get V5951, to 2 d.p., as 0.31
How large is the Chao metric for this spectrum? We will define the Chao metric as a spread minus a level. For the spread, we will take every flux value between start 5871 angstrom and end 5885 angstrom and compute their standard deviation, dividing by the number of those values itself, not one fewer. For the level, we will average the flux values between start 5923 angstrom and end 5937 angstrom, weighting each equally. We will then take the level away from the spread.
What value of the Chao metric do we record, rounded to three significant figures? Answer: -1.32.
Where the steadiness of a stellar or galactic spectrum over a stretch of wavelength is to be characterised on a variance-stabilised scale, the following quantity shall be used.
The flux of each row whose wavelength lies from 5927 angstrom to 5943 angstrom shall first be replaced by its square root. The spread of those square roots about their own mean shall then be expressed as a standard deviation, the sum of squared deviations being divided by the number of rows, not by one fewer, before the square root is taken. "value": 0.024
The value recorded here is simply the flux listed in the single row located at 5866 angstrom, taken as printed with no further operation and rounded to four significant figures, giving 1.442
